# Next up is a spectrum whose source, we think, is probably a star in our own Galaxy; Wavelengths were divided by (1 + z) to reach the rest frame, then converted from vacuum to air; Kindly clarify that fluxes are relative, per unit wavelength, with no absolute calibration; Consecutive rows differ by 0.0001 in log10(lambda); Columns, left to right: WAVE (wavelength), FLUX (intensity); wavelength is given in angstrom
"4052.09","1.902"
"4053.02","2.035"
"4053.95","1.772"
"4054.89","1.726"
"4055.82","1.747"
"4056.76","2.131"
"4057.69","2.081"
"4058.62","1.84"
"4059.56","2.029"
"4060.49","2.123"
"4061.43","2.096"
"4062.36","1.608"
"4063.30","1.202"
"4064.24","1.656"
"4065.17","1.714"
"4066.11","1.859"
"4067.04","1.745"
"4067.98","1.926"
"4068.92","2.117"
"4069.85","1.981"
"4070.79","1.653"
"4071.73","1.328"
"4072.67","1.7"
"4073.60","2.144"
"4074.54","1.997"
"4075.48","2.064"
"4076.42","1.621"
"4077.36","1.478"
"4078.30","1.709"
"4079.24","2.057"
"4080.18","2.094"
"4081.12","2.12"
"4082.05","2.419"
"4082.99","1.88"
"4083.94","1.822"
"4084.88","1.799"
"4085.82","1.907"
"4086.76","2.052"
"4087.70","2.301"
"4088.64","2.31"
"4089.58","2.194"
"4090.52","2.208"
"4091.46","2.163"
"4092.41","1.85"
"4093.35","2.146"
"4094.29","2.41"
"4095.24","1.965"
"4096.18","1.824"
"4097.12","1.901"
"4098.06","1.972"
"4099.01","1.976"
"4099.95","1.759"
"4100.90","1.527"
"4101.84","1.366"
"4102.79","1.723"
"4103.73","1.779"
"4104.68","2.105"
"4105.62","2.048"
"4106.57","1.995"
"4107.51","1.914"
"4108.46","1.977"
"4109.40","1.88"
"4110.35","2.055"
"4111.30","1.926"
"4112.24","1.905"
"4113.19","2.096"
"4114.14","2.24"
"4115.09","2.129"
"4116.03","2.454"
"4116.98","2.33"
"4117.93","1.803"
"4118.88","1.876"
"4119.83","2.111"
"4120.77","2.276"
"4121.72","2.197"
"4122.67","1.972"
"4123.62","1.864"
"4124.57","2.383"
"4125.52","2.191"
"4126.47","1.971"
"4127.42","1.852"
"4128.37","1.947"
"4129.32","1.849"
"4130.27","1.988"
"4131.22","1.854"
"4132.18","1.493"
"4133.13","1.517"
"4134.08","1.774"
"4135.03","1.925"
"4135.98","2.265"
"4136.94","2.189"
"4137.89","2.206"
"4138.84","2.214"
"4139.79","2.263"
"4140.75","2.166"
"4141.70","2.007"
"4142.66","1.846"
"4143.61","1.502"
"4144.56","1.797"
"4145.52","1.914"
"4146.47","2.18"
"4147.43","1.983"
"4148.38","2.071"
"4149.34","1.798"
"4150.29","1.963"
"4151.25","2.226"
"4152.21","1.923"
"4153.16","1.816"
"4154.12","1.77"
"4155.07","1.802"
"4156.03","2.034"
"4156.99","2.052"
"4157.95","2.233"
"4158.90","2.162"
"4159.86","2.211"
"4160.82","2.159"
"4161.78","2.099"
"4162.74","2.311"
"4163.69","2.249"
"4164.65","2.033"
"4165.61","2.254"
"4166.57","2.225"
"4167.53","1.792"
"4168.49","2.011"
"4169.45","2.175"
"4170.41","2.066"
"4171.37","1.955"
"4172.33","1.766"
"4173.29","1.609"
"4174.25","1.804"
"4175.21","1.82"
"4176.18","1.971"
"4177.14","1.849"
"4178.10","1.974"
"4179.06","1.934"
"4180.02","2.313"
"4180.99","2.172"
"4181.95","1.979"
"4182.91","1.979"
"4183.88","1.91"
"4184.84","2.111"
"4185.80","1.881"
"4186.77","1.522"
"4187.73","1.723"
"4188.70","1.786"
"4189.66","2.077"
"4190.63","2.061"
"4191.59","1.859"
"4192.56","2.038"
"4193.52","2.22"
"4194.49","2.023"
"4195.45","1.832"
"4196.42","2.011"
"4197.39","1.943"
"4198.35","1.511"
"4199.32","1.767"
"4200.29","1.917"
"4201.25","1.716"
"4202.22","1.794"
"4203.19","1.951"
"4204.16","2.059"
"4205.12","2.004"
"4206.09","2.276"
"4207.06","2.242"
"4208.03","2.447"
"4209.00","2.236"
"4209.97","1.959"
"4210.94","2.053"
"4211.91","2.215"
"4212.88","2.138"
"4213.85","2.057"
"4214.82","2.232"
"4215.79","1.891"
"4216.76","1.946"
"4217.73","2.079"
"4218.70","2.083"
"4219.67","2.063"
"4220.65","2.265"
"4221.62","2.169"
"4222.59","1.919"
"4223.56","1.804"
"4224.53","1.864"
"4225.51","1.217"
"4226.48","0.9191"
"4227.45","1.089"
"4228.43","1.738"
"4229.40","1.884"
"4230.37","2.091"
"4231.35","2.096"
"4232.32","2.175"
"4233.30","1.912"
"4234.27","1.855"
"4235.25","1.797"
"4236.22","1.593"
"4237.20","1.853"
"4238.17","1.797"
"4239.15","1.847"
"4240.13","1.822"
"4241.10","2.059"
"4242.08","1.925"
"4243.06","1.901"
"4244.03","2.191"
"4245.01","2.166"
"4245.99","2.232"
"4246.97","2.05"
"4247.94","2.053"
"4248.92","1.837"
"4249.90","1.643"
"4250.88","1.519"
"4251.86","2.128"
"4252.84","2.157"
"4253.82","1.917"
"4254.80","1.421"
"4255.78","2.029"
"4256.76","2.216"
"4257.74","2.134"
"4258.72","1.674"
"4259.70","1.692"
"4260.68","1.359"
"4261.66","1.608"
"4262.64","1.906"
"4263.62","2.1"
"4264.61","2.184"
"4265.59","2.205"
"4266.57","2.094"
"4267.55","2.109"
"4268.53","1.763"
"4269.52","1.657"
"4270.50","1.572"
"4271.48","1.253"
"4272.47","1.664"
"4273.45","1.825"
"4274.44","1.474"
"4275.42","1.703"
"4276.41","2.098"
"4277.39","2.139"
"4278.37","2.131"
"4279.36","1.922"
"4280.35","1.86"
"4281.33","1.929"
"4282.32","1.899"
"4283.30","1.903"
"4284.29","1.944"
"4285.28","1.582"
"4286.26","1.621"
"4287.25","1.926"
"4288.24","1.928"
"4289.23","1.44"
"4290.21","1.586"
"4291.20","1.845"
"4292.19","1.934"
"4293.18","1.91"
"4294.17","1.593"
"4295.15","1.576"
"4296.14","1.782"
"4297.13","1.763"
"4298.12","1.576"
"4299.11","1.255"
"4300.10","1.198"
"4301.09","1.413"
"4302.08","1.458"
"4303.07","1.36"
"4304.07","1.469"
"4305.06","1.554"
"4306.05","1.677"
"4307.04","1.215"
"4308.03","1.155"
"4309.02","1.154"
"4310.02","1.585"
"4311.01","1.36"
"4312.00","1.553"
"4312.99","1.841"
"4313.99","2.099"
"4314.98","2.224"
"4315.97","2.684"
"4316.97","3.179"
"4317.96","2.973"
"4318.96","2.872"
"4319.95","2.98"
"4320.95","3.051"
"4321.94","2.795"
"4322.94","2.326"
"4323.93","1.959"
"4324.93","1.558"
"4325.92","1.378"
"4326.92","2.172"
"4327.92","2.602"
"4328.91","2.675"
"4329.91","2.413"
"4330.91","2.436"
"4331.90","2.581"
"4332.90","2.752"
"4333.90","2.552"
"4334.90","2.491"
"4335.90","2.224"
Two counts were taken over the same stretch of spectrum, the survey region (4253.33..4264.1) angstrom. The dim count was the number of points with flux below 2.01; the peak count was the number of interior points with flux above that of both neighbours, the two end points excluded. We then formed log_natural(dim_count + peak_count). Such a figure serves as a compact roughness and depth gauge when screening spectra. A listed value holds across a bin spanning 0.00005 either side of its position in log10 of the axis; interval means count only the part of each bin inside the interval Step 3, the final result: 2.20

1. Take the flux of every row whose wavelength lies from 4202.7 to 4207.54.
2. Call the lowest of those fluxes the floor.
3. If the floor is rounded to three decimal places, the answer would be 1.951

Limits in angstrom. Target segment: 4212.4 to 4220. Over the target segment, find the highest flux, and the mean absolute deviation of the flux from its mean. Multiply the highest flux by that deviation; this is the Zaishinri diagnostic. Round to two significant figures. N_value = 0.16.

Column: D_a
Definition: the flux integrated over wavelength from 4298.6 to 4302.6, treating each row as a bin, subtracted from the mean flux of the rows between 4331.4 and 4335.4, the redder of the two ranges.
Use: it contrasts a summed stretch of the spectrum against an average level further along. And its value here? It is -2.7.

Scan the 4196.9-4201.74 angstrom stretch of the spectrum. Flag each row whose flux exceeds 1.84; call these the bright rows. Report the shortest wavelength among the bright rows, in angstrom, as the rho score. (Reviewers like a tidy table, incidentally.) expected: 4197.39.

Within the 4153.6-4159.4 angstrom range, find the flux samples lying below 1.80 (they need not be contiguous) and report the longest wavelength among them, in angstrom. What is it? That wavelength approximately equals 4154.12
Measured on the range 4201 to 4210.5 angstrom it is 4202.22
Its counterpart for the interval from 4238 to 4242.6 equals 4238.17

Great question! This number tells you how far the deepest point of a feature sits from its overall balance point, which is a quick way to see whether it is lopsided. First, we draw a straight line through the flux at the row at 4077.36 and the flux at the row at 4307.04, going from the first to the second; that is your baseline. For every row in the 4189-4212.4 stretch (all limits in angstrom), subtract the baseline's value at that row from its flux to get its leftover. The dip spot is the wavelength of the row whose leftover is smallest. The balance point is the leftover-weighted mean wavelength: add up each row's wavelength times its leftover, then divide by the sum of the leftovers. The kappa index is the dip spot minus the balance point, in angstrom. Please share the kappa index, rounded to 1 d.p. -3.2 angstrom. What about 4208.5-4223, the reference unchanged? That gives 0.0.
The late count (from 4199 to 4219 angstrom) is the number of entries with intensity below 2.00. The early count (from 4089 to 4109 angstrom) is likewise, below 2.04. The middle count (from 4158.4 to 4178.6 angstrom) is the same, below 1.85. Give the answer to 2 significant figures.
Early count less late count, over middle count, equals 1.0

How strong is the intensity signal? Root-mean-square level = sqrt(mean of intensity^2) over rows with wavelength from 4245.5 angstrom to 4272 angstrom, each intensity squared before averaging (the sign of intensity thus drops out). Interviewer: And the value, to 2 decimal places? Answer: 1.89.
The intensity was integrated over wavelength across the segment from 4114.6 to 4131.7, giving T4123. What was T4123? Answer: 35.2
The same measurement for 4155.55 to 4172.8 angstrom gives 36.2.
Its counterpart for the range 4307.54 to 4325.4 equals 39.1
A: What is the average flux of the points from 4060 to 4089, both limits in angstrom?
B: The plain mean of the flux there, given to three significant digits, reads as 1.89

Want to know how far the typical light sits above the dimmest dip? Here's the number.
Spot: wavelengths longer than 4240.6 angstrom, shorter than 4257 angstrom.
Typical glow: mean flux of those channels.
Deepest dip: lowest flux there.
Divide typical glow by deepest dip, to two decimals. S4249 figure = 1.38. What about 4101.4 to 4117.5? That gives 1.46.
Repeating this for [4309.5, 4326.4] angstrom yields 1.66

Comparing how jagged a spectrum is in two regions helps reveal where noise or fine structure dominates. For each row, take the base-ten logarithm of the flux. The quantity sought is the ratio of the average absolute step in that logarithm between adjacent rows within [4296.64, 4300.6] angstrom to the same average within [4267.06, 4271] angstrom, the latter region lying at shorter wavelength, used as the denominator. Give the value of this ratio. 1.31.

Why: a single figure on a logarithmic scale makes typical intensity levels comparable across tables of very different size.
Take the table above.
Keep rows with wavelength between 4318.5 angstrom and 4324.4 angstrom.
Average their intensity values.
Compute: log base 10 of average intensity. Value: 0.43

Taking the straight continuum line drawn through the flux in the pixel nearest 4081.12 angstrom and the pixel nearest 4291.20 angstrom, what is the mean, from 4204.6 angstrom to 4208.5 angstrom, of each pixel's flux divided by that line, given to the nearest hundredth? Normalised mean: 1.15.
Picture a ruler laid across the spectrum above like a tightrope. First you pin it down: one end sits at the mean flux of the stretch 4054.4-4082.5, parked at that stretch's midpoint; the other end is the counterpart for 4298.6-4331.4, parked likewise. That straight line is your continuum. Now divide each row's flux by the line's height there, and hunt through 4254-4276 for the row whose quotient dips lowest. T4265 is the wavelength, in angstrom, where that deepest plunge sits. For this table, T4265 4271.48 angstrom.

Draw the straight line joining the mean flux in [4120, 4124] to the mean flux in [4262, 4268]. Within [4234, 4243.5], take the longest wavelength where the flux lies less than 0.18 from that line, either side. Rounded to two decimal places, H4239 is 4242.08 angstrom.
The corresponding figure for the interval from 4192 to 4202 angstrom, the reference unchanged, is 4200.29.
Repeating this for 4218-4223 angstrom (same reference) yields 4222.59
